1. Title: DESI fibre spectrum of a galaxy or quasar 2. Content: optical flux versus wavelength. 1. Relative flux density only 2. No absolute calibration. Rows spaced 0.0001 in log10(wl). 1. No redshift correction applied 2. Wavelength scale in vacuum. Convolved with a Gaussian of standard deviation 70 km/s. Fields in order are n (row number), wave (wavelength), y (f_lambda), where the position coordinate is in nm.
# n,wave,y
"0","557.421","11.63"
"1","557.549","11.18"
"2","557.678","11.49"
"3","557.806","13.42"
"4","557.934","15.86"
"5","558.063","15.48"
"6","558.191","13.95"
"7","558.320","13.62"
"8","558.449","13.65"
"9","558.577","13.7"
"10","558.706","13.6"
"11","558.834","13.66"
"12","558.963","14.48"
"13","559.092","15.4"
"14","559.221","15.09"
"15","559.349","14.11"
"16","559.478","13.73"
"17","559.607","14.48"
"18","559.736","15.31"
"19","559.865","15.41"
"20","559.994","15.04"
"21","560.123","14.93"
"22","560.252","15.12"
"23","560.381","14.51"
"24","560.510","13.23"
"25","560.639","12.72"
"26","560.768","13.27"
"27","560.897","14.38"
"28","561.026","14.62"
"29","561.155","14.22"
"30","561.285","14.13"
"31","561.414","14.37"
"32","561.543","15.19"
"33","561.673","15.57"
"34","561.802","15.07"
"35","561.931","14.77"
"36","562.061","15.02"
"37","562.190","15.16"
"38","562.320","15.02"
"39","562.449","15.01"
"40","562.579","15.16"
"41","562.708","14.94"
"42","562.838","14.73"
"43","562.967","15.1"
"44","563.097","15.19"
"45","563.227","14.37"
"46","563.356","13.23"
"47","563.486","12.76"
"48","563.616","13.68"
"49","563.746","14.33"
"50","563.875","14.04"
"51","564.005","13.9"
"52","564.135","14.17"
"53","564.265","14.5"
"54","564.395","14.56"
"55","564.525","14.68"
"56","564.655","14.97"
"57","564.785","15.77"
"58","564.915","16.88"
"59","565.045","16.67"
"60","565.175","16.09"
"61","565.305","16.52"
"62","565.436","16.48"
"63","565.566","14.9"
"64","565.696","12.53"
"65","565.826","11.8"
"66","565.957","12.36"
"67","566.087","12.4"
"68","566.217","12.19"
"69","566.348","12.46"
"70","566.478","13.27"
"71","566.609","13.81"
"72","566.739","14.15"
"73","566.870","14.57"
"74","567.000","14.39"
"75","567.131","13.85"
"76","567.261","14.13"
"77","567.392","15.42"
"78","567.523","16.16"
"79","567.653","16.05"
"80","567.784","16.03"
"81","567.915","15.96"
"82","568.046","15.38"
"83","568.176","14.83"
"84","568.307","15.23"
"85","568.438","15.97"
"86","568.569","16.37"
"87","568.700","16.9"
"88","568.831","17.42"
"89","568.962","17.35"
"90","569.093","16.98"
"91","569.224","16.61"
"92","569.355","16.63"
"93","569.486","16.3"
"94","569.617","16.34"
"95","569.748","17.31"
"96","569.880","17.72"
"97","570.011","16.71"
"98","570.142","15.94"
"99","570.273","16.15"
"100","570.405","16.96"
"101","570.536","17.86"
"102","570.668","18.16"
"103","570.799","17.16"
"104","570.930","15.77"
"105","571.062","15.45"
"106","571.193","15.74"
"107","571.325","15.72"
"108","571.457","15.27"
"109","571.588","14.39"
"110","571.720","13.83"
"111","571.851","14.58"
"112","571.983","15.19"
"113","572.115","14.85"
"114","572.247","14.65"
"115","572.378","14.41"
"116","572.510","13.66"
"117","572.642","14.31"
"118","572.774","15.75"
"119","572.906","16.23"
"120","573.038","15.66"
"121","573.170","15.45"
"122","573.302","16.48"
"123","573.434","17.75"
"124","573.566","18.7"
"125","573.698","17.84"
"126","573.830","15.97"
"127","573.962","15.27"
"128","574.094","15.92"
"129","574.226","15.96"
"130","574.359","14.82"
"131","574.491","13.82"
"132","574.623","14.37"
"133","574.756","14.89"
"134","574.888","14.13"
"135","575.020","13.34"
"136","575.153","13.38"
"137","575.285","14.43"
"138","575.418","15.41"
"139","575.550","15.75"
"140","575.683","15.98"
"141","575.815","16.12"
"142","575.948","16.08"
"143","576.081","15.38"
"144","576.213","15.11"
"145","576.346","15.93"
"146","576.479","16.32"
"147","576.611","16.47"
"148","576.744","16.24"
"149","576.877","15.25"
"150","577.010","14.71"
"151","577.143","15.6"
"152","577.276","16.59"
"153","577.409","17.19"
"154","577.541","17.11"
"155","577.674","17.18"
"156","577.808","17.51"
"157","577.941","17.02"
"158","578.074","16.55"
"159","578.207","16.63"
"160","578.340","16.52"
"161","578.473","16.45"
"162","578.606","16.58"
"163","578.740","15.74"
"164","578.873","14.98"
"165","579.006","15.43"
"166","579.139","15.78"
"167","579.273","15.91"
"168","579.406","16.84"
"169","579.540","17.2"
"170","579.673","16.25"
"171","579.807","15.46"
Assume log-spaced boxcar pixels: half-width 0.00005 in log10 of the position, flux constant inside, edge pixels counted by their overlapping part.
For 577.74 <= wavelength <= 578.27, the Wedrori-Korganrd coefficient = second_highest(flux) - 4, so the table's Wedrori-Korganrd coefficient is 13.0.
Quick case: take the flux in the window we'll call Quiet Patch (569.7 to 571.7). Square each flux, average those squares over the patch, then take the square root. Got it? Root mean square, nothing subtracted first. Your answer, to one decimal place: 16.5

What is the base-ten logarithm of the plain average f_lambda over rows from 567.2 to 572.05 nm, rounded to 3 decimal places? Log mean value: 1.207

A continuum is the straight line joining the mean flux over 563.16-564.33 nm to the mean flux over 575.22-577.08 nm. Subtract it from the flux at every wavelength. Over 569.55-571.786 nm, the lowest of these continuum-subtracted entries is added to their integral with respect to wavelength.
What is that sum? 1.9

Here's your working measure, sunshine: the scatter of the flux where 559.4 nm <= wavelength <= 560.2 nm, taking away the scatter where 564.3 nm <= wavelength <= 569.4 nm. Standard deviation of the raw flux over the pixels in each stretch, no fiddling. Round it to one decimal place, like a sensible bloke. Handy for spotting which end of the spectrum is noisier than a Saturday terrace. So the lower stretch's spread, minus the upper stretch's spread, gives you -1.0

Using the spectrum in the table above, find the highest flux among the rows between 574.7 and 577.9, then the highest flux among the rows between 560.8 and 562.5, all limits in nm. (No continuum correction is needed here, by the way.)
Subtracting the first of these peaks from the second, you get -1.94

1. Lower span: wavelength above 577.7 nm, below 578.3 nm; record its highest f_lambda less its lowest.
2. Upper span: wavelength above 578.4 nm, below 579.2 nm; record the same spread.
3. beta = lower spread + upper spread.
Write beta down 2.6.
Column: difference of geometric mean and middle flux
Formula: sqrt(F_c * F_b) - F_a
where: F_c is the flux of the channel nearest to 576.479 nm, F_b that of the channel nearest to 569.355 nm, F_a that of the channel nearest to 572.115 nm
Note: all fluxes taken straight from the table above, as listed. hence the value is 1.6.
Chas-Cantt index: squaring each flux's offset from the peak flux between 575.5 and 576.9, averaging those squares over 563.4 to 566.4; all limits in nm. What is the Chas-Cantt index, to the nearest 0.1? 7.2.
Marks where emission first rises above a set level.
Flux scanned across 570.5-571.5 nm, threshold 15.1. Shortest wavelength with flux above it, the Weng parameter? 570.536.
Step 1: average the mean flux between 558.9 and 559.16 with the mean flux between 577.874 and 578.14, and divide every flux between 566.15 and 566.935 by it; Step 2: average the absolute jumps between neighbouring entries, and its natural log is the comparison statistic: -3.51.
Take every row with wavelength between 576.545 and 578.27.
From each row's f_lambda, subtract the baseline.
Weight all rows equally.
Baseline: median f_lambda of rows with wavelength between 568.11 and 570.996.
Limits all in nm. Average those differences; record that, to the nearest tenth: -0.2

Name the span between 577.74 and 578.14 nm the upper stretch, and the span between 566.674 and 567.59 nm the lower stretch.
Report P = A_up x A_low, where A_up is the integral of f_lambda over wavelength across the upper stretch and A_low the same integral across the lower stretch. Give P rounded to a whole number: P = 91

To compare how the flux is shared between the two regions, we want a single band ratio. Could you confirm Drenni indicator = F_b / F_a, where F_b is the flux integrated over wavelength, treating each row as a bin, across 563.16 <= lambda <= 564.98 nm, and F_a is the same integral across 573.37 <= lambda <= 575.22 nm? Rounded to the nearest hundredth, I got 0.92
